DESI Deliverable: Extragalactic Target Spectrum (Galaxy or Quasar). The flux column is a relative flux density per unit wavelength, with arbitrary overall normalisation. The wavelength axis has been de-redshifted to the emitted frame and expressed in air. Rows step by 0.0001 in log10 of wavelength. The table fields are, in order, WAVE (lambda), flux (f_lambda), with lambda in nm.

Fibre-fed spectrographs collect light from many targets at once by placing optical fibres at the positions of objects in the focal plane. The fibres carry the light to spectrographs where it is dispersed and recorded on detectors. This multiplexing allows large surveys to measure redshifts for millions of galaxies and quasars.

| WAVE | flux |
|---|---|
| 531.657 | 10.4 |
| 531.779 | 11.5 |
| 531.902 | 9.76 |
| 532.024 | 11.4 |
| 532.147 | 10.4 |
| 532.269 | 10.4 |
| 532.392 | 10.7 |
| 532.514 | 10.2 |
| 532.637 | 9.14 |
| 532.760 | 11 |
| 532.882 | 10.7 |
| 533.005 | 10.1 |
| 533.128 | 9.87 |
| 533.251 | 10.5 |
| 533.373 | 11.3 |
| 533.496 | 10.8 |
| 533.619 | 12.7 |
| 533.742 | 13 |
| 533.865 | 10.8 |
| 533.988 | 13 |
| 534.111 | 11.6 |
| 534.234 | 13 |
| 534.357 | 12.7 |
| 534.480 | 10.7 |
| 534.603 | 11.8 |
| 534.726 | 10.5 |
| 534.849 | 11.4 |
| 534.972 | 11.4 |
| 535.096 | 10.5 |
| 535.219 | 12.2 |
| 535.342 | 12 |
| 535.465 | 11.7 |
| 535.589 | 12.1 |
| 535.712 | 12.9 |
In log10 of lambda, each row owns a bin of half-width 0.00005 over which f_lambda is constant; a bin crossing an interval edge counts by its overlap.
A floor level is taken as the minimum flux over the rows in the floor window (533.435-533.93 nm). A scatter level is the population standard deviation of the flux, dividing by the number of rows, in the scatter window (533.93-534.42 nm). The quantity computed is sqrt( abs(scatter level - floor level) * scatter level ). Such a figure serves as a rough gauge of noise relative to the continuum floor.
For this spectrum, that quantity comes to 2.43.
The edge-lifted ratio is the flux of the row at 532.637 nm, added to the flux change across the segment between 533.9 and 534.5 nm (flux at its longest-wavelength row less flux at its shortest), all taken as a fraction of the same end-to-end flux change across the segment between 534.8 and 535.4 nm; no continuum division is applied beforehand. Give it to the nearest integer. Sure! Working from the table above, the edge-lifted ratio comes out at 11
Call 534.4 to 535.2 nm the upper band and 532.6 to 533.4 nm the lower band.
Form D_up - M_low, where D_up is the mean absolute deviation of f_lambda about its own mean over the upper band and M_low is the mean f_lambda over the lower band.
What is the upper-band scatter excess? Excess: -9.9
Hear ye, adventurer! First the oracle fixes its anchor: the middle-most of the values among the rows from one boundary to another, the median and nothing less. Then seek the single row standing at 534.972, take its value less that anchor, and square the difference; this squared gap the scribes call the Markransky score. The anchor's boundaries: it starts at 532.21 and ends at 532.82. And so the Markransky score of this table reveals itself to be 1.0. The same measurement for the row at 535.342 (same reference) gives 2.6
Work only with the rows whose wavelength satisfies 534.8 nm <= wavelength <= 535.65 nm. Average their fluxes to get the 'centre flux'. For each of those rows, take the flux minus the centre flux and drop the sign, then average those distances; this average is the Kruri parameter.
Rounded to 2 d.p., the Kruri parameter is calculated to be 0.44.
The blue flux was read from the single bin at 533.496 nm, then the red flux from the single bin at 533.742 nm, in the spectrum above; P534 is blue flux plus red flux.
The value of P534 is 23.8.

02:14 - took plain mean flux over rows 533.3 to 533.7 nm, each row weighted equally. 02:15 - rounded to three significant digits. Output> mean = 11.6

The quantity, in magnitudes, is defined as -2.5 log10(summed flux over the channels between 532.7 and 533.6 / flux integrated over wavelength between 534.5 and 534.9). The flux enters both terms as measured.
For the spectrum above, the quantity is -3.1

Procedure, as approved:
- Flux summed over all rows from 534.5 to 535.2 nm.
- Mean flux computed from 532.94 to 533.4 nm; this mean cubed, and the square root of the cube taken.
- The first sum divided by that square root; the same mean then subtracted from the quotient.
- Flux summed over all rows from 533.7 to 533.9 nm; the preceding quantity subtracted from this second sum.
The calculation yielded 33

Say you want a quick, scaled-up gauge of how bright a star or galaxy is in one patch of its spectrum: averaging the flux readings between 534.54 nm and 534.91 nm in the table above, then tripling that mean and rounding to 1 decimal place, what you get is 33.7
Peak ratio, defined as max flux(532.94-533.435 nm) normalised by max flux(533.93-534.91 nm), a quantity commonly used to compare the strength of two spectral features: 0.87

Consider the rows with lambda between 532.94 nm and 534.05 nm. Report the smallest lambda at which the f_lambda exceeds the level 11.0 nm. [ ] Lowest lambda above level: 533.373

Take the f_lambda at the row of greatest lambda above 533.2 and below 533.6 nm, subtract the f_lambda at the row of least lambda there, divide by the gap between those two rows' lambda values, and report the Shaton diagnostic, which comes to 1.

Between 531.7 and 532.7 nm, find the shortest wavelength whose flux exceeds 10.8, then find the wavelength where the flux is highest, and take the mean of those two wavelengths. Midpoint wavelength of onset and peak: 531.78 nm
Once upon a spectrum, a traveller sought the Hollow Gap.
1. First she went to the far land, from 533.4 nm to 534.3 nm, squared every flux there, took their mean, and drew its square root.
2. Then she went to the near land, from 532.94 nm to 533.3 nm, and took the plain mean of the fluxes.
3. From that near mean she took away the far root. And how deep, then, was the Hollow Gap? -2.0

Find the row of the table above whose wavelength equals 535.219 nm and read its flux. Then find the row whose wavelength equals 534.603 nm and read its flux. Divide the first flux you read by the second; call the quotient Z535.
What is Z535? 1.03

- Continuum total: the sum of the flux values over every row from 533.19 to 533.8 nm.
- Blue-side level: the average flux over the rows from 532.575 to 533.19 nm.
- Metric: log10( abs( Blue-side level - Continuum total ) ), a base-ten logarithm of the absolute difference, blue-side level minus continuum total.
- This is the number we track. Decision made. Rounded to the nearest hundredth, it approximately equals 1.68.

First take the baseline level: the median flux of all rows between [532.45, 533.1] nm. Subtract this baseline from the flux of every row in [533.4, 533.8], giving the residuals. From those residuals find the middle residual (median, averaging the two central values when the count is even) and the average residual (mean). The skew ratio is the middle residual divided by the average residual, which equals 1.3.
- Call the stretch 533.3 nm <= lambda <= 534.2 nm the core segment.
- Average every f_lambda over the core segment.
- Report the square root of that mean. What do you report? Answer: 3.45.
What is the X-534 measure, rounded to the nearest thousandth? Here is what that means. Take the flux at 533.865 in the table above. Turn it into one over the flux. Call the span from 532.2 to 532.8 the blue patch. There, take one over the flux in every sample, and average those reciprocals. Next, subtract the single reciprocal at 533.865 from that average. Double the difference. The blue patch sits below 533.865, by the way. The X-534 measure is 0.010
